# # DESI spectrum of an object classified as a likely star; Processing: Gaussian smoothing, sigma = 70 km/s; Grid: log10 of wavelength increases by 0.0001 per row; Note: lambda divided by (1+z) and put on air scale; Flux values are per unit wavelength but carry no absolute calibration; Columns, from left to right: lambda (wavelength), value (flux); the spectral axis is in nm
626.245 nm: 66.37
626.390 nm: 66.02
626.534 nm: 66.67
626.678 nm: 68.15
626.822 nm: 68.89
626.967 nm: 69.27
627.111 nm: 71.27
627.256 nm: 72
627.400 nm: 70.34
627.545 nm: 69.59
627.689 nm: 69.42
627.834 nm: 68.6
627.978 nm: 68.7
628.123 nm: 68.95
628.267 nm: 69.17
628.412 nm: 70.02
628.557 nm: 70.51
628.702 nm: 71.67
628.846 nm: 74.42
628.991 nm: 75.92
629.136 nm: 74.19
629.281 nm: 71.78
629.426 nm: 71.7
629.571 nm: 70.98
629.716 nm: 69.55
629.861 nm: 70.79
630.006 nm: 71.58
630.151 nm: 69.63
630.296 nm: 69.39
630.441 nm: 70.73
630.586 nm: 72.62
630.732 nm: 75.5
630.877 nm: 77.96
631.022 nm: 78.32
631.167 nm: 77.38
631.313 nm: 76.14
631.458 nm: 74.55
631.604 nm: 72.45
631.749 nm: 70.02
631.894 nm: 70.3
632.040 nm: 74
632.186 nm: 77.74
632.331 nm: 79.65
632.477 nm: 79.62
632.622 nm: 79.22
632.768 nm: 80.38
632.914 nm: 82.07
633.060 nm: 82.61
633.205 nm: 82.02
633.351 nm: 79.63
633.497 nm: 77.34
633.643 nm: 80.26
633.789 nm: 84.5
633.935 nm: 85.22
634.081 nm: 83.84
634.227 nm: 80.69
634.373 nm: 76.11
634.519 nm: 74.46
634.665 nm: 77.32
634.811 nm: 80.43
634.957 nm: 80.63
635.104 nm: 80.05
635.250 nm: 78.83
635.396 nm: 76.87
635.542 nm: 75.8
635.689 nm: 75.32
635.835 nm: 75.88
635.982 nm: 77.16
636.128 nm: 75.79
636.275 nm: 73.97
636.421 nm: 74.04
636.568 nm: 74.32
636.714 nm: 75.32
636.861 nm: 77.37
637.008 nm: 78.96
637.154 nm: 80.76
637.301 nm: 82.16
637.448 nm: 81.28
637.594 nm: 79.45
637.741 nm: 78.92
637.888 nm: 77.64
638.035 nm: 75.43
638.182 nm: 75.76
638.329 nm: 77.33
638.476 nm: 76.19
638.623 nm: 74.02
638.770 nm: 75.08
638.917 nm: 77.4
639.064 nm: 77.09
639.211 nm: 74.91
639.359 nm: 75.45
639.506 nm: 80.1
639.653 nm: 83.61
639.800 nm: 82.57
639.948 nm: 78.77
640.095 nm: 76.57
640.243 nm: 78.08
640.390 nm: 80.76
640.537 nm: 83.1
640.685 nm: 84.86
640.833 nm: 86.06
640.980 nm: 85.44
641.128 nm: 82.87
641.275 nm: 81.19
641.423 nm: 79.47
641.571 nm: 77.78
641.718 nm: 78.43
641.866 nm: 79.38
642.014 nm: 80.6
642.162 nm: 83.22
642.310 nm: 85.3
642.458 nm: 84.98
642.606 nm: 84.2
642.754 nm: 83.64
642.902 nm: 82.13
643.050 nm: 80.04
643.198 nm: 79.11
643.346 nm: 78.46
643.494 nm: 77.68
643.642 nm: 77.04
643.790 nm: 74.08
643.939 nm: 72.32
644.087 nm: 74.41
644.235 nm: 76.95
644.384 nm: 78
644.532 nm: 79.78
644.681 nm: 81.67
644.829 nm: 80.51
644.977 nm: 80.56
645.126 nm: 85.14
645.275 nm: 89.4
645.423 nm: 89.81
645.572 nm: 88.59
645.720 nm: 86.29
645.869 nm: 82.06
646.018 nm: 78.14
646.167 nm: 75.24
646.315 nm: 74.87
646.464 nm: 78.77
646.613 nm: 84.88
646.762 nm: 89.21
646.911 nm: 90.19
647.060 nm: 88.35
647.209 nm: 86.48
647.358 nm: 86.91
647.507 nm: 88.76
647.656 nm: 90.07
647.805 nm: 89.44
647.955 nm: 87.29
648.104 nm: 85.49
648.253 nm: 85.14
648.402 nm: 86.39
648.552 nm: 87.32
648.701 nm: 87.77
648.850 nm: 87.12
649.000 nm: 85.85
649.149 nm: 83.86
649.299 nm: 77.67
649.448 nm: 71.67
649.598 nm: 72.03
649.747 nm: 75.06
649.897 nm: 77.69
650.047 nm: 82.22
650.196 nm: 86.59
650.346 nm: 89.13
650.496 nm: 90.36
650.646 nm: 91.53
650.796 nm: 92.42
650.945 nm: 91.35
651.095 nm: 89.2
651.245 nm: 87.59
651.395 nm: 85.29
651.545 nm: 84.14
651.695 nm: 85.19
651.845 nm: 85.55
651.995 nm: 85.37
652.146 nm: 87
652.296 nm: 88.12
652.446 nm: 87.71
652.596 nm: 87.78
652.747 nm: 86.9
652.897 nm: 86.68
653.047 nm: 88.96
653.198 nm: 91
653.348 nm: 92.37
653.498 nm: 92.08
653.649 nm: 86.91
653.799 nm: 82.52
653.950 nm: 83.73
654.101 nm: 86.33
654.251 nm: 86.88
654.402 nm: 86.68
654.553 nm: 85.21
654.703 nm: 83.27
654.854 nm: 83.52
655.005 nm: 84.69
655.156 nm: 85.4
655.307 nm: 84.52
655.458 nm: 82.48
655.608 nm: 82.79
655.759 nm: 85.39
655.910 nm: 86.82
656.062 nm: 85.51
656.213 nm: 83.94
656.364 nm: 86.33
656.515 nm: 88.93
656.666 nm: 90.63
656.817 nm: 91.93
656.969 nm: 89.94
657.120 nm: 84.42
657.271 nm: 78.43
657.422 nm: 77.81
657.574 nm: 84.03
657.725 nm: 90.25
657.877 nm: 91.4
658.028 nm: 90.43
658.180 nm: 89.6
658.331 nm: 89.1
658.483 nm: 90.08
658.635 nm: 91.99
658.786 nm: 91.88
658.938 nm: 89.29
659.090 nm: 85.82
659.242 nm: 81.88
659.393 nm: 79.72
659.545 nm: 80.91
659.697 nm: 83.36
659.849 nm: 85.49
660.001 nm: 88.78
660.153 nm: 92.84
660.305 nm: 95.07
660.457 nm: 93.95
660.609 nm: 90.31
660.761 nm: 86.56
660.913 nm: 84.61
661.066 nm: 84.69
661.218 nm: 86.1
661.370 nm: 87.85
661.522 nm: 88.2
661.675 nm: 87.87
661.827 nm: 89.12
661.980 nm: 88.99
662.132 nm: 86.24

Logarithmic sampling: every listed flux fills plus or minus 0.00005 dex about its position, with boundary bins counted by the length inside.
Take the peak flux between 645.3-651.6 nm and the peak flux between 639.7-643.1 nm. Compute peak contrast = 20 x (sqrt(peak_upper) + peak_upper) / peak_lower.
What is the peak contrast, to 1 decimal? 23.7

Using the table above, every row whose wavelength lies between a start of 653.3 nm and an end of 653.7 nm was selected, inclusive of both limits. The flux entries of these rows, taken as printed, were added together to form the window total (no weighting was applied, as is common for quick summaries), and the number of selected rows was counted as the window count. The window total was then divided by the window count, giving 90.5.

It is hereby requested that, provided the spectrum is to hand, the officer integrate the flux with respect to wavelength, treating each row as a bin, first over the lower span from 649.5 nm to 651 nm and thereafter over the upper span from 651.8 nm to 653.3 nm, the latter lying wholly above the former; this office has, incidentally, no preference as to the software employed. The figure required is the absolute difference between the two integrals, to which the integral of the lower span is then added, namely 131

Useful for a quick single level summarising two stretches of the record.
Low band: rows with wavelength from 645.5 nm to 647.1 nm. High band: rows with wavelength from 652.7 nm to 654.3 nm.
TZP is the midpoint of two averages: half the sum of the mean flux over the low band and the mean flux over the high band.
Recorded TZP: 85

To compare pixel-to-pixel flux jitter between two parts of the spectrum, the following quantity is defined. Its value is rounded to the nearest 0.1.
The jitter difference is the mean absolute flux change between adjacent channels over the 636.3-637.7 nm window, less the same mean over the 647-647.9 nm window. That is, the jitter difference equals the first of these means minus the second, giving 0.1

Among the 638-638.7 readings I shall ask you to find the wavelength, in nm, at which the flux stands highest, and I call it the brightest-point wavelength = 638.329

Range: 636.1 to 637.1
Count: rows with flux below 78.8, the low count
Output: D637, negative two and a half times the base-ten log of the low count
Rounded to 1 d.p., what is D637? -1.9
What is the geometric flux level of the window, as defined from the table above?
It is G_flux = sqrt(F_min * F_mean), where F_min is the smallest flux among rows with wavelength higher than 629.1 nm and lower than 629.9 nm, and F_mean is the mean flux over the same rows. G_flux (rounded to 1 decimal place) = 70.5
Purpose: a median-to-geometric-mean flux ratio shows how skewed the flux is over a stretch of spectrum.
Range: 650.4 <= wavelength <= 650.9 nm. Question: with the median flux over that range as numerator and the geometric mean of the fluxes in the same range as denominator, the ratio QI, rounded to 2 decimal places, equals 1.00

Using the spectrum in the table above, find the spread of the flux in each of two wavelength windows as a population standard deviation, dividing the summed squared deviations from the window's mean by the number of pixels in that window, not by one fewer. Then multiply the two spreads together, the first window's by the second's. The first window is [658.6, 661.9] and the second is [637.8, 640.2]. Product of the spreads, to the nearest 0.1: 10.6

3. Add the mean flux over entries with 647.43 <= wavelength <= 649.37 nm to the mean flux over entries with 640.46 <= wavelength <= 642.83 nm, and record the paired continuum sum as 169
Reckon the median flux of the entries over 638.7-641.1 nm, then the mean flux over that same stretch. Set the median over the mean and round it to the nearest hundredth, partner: 0.99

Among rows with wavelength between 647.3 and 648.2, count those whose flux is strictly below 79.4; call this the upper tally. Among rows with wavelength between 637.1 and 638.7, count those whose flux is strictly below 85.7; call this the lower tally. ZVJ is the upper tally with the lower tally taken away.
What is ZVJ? -11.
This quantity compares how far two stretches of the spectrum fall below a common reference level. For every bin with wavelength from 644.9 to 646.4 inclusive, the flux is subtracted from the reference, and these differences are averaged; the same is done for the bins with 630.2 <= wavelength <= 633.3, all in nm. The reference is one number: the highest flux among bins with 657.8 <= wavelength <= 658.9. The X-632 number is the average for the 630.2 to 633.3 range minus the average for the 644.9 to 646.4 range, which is 6.7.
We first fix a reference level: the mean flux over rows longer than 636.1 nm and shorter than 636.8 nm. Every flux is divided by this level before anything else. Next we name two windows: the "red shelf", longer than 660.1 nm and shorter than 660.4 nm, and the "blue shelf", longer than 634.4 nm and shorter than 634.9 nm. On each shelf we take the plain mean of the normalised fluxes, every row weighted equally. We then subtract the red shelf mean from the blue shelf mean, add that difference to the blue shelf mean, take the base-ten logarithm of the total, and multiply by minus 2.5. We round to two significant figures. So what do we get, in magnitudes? 0.22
